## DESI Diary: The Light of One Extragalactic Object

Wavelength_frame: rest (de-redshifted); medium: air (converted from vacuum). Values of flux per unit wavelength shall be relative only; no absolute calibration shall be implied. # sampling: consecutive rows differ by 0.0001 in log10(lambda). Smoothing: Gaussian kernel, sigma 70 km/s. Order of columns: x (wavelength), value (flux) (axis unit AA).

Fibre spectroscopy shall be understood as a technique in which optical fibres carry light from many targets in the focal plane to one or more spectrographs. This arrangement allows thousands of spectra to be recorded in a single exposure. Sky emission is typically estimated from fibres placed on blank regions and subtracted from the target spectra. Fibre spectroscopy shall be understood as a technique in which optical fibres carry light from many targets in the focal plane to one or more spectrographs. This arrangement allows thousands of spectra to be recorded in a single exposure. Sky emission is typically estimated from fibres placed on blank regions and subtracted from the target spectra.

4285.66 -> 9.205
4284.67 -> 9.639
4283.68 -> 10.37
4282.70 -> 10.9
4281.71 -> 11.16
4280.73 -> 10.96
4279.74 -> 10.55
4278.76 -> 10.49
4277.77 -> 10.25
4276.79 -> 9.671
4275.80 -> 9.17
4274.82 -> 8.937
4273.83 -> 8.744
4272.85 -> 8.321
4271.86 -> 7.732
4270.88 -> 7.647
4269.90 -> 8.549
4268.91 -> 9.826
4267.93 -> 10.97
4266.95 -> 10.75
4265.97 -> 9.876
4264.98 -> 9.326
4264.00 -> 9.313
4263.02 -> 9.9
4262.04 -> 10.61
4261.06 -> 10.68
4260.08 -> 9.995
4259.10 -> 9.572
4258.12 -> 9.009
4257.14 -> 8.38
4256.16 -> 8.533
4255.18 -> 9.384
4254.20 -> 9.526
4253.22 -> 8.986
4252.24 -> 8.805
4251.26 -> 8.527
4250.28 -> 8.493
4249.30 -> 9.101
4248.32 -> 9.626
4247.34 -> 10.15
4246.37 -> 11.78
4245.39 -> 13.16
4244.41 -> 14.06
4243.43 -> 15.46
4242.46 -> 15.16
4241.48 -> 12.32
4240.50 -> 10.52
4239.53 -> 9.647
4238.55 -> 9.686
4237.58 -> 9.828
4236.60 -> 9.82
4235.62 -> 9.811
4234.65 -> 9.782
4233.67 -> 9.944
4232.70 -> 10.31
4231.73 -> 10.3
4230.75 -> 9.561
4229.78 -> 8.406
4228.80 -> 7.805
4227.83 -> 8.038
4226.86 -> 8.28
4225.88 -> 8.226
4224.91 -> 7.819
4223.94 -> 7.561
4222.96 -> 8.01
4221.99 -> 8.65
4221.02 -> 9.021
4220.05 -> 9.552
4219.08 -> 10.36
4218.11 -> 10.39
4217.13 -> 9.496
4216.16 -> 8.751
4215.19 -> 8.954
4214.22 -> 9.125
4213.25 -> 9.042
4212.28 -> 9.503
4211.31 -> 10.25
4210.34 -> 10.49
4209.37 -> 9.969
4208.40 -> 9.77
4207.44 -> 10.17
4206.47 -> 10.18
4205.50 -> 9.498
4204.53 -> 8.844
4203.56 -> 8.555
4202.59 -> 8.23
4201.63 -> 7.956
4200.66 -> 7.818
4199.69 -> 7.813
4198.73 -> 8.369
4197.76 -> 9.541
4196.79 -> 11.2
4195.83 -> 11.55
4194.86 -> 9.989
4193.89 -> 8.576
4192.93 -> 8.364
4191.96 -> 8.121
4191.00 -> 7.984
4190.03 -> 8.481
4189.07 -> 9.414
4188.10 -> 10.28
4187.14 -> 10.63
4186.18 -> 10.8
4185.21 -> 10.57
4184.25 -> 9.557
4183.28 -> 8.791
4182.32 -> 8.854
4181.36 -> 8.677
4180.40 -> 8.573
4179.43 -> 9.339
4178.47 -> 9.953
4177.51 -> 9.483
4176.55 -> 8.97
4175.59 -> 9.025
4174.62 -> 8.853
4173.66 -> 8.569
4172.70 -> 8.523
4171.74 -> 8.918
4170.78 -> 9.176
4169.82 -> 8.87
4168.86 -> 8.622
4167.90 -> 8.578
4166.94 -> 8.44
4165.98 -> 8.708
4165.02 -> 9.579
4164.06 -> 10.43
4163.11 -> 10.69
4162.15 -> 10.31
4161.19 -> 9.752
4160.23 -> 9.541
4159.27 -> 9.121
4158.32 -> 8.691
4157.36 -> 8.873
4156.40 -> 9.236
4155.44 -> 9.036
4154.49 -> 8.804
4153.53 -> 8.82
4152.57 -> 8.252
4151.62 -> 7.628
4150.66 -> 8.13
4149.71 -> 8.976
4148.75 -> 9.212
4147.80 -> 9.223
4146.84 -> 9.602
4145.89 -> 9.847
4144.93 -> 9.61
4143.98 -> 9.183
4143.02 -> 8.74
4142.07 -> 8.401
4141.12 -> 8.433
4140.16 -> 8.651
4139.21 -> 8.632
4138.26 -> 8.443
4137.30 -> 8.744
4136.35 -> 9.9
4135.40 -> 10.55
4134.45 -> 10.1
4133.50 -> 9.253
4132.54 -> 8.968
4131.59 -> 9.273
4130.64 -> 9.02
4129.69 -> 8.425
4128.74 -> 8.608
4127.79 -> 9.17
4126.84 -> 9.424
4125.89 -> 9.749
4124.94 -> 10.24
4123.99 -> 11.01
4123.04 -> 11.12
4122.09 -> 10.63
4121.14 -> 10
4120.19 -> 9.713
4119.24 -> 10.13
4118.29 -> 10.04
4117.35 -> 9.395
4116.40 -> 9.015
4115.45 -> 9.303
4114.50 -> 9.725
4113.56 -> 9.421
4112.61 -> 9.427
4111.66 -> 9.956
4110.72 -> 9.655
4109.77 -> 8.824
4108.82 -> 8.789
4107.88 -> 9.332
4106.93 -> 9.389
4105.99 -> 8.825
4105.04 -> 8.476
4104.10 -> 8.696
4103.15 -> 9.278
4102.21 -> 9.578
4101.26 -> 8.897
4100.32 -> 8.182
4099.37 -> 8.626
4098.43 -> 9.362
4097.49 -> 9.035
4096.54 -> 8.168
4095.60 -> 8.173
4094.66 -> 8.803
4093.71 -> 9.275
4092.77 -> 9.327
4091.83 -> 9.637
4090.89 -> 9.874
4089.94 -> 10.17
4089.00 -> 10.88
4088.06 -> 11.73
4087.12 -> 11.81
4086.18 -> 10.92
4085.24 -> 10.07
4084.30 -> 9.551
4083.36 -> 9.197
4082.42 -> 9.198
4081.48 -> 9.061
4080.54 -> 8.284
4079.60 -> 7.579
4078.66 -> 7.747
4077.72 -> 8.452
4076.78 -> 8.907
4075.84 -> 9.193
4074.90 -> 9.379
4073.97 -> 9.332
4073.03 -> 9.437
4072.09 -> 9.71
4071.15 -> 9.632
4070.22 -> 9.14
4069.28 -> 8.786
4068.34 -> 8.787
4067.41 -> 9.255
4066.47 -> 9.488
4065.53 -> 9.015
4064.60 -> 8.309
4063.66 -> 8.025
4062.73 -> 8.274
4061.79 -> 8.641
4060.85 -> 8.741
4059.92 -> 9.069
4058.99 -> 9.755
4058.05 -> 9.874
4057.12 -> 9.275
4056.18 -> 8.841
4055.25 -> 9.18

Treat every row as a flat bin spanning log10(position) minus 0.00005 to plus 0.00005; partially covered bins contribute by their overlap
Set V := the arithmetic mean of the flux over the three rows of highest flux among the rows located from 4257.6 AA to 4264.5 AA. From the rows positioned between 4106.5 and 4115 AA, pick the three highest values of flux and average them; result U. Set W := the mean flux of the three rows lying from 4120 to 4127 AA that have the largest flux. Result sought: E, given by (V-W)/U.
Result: -0.05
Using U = 9.8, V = 10.4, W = 10.9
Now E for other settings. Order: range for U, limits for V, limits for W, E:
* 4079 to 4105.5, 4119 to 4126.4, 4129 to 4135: 0.12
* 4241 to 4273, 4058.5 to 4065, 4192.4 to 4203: -0.12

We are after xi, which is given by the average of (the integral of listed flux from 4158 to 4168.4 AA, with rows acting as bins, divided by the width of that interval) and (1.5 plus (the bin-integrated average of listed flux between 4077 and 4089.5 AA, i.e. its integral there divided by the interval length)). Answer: 10.3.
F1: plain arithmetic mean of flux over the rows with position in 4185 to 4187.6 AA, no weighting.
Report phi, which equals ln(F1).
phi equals 2.37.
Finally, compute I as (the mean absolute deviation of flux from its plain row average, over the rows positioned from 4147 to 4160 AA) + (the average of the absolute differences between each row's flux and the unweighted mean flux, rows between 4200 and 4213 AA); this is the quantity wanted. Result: 1.17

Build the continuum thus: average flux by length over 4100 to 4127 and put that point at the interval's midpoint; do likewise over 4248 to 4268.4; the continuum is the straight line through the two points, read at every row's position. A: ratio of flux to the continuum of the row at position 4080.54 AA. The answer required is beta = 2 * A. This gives 1.74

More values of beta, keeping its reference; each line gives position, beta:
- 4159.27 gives 1.92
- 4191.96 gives 1.71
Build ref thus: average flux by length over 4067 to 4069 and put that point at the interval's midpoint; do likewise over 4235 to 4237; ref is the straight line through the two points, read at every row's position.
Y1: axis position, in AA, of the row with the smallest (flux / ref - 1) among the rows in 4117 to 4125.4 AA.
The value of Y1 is 4117.35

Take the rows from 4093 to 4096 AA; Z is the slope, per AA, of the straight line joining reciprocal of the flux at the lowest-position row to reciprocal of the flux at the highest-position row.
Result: 0.0077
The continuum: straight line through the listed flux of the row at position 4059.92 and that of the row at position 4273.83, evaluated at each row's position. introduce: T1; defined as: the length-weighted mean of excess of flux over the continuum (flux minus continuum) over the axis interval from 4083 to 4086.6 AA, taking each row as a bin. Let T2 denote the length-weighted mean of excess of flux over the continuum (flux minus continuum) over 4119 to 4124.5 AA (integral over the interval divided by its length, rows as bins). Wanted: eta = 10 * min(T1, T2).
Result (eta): 9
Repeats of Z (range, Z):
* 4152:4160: -0.0017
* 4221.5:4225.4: 0.0042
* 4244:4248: 0.0094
